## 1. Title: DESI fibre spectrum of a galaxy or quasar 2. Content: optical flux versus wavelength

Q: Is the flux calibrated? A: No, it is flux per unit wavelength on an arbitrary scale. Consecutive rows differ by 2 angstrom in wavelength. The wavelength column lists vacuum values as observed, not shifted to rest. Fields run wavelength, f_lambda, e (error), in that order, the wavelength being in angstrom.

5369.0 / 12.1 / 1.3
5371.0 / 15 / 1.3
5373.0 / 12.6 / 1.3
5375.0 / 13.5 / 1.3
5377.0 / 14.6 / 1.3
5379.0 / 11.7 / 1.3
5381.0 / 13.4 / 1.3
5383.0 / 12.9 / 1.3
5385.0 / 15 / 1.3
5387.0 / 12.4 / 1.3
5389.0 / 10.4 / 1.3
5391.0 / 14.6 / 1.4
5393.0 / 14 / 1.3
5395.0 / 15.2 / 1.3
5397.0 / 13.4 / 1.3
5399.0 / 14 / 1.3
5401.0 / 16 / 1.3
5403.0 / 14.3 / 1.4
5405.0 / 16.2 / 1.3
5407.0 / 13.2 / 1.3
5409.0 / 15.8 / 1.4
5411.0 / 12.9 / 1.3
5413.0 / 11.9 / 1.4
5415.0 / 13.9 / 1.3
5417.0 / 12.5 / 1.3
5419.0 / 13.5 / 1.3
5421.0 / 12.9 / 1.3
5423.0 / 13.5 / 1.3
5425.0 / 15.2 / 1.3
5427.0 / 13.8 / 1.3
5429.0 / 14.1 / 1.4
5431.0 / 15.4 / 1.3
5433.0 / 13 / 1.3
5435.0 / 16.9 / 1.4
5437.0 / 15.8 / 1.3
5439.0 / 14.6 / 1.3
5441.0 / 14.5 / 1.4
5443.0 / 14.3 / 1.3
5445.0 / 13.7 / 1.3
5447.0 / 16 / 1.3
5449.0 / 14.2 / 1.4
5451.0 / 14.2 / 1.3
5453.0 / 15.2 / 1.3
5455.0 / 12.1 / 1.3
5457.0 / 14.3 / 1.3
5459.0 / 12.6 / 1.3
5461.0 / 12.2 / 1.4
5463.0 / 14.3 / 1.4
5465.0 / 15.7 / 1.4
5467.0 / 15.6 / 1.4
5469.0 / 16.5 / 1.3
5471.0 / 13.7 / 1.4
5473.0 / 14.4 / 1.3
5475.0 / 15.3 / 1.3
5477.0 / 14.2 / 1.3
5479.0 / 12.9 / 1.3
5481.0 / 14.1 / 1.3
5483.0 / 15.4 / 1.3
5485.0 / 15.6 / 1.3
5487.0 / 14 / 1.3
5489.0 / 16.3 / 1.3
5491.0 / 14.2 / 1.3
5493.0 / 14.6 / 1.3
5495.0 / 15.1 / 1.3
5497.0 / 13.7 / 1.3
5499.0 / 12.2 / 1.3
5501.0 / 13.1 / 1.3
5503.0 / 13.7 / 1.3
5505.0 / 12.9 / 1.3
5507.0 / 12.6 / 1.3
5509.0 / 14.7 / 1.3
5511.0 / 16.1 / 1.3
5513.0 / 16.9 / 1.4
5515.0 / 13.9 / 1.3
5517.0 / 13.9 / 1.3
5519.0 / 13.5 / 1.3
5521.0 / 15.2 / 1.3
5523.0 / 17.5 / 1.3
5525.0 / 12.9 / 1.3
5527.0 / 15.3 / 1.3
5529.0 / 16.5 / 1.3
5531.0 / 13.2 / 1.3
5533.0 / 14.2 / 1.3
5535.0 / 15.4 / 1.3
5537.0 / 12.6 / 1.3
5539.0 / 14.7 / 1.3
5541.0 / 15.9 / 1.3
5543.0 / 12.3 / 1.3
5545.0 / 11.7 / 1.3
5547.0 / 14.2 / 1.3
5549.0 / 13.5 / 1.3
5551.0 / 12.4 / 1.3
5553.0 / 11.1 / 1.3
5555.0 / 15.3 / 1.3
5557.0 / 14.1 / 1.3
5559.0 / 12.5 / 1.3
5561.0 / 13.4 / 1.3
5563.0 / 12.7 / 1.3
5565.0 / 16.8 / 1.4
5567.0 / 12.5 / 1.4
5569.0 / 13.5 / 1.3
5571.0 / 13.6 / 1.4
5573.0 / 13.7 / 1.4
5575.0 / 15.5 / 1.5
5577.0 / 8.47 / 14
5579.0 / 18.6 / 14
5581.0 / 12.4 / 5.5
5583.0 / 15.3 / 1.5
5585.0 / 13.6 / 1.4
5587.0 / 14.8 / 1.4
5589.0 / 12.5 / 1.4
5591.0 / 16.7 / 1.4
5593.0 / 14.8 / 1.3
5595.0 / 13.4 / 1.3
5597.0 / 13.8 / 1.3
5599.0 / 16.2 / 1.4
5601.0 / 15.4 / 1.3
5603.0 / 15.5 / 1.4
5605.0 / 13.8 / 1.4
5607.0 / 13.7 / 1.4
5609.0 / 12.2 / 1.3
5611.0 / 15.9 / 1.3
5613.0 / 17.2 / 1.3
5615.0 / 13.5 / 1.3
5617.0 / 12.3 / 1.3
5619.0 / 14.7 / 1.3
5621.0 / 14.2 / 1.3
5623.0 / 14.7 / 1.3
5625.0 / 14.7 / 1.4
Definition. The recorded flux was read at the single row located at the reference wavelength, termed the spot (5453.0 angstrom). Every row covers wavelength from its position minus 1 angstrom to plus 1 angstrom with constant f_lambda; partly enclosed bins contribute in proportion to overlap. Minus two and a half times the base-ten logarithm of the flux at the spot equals -2.95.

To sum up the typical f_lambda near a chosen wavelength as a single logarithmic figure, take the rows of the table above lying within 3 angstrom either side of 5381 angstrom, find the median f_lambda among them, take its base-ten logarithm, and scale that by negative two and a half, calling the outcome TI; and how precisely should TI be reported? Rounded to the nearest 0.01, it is -2.78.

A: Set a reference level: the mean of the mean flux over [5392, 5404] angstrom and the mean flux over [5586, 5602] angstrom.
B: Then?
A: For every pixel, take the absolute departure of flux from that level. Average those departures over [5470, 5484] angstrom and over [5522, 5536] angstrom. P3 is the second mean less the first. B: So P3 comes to 0.66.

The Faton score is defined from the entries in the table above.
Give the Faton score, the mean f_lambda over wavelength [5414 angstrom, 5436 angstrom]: 14.1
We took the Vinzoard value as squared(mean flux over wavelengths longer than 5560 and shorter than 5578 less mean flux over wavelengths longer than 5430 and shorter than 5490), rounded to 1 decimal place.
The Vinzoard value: 1.5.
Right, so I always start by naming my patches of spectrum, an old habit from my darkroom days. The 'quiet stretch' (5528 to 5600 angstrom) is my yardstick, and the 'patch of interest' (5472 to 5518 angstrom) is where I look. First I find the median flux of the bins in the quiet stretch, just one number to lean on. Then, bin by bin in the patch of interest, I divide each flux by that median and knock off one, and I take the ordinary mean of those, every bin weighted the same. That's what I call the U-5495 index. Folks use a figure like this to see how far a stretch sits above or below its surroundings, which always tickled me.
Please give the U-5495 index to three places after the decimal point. 0.050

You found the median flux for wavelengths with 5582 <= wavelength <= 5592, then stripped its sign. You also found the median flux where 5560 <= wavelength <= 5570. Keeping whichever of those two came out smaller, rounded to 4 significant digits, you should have 13.40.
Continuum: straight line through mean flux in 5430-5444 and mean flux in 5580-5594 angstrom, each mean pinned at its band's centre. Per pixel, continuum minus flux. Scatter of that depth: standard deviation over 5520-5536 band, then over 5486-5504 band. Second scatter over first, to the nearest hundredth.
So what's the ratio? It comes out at 0.75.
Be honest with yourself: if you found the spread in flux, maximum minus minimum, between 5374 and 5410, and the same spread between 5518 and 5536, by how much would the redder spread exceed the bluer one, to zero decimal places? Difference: -1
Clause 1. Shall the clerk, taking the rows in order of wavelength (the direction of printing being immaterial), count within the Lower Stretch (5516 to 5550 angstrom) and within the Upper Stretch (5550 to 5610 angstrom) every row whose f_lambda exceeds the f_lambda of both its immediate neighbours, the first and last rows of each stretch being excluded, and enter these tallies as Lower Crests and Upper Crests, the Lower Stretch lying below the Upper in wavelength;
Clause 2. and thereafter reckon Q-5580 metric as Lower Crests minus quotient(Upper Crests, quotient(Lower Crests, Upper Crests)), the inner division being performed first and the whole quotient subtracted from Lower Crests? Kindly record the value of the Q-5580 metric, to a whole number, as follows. -15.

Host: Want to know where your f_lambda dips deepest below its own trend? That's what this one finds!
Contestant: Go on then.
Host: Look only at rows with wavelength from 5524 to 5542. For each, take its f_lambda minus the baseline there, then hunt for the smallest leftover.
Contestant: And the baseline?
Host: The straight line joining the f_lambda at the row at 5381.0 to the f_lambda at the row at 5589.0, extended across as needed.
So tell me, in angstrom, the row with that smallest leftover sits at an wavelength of 5537.0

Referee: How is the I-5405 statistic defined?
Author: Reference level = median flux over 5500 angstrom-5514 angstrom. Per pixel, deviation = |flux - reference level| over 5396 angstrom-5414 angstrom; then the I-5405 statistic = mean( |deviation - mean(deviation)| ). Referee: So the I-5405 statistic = 0.83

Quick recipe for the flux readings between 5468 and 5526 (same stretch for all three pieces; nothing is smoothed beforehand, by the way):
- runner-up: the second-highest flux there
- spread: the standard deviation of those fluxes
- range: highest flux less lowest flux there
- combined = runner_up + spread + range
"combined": 23.5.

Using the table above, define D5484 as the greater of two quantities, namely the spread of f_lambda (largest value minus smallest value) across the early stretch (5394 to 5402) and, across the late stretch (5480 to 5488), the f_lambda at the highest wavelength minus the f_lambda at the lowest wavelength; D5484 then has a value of 2.6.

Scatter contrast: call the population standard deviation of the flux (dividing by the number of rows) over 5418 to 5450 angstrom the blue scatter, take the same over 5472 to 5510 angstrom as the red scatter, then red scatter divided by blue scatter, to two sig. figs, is 0.98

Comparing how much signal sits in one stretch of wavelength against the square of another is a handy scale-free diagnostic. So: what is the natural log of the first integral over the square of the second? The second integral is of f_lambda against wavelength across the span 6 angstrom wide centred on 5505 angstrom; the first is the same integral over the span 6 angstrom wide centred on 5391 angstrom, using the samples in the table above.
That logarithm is -4.37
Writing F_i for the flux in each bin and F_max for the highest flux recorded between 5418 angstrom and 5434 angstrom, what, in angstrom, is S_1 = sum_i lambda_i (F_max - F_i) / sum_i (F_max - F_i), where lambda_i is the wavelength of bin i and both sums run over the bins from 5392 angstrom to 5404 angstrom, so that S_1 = 5397.2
